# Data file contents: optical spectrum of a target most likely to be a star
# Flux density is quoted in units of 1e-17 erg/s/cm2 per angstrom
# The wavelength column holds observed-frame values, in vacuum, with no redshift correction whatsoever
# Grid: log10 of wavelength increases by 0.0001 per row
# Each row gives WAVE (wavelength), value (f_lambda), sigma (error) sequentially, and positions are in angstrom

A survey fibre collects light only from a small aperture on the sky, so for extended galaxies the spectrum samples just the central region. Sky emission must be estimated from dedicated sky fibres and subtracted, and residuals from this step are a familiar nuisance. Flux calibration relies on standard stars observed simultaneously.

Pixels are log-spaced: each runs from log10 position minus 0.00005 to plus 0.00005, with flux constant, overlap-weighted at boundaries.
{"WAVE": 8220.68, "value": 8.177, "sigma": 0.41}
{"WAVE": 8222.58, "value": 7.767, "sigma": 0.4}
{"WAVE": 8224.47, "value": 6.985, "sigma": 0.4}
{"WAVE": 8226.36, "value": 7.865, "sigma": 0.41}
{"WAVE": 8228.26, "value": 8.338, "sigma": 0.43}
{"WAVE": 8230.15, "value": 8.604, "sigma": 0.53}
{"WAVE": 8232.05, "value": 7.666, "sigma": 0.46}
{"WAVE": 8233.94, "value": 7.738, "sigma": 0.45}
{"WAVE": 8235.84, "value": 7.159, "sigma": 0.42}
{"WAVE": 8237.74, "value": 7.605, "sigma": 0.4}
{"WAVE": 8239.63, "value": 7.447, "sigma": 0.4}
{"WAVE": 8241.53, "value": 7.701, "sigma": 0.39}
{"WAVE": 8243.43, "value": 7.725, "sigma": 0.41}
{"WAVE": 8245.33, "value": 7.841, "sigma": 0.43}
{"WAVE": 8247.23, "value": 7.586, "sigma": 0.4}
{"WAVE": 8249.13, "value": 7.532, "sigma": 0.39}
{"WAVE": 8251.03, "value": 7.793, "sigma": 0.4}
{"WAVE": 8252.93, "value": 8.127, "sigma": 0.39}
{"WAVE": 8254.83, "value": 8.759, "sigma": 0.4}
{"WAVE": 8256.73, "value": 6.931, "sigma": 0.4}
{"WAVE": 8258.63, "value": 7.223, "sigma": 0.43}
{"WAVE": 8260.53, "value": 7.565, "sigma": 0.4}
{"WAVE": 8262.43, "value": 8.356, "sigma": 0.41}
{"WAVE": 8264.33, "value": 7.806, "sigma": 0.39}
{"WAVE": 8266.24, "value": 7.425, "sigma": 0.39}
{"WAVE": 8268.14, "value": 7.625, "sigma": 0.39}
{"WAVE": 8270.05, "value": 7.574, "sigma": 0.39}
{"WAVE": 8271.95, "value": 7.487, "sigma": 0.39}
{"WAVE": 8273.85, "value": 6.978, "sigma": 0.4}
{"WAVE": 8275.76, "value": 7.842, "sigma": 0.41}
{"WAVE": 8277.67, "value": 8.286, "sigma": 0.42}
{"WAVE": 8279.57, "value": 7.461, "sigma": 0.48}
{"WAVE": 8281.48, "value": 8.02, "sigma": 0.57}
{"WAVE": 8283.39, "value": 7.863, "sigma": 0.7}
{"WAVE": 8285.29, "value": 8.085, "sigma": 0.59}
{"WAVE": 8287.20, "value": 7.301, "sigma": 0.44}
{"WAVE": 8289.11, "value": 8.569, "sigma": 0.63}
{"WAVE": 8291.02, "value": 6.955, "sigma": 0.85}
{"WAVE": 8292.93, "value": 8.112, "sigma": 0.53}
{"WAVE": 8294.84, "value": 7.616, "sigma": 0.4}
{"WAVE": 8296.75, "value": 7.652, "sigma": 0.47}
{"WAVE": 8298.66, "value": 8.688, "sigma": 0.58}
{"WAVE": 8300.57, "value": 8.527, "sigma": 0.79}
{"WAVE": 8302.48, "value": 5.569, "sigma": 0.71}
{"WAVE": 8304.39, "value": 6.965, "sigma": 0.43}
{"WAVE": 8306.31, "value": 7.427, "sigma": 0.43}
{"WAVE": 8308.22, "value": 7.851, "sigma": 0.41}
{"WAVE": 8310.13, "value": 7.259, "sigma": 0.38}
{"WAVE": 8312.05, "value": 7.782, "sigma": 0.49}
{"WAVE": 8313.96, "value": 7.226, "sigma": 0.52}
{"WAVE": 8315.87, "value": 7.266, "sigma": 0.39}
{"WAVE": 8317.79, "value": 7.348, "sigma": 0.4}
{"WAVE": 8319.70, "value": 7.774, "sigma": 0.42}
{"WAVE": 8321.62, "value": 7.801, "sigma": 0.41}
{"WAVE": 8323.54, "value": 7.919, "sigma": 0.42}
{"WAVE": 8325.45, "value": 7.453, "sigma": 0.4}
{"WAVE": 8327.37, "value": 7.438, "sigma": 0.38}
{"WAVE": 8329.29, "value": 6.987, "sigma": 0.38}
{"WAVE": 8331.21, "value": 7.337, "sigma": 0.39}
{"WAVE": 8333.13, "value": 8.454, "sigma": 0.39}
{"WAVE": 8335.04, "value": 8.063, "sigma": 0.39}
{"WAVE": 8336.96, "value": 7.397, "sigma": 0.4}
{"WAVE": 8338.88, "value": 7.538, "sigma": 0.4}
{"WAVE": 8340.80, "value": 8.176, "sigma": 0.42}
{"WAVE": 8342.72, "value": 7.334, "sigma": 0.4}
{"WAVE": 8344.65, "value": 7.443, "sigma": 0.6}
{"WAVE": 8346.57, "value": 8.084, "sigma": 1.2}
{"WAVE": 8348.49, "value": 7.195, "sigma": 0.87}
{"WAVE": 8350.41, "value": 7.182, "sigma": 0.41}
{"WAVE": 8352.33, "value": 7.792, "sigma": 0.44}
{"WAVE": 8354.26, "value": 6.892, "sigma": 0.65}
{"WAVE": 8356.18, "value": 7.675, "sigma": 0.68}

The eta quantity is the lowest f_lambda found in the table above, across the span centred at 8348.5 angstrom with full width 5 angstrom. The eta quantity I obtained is 7.182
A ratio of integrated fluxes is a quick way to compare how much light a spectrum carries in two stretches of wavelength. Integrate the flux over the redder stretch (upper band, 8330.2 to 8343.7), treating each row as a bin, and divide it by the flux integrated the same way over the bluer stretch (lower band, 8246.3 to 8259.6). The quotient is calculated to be 1.0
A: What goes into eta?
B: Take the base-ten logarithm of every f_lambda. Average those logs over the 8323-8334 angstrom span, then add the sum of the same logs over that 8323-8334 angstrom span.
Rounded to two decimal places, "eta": 6.16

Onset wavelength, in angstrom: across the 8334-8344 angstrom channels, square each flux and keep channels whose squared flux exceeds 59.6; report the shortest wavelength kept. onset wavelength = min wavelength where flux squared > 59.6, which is 8335.04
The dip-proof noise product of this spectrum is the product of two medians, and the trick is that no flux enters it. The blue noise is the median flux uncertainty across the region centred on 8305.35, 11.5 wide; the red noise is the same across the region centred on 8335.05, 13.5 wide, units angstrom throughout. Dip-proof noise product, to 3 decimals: 0.168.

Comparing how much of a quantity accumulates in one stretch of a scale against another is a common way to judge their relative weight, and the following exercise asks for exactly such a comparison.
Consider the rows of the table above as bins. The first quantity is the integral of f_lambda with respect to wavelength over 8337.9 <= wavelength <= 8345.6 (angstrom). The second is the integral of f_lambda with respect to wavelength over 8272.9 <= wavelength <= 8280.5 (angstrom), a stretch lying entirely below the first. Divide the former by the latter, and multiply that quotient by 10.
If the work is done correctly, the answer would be 10.1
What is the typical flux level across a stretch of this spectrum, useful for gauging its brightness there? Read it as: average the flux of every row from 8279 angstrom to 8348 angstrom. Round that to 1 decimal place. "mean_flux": 7.6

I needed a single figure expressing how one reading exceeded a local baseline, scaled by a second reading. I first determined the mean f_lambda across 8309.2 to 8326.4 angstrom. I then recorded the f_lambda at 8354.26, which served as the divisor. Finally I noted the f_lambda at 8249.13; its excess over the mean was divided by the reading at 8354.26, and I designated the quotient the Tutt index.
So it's 0.00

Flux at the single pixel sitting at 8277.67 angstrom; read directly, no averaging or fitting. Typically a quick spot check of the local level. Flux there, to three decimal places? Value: 8.286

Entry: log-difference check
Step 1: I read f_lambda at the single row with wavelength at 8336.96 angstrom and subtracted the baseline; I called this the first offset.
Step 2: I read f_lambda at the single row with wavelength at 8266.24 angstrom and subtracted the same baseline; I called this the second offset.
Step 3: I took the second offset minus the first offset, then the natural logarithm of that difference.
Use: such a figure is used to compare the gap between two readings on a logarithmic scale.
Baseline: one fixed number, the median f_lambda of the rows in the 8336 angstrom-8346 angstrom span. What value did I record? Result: -3.6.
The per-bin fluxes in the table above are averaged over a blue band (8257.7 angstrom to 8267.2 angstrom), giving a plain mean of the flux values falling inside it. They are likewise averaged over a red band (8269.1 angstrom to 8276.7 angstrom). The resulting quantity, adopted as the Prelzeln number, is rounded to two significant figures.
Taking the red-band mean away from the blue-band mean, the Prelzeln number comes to 0.20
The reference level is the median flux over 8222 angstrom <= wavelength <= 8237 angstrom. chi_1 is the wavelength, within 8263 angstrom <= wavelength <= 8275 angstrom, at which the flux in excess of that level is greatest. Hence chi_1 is 8264.33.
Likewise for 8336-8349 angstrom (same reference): 8340.80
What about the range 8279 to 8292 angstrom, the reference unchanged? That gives 8289.11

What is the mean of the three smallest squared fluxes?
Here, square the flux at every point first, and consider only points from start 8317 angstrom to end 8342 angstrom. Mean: 52.2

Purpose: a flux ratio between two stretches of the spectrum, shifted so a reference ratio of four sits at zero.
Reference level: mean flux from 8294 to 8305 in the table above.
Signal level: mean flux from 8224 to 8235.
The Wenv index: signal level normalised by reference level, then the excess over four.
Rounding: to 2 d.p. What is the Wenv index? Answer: -2.95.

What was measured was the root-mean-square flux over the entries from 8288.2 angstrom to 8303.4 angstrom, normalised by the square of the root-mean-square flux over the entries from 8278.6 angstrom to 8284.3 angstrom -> 0.128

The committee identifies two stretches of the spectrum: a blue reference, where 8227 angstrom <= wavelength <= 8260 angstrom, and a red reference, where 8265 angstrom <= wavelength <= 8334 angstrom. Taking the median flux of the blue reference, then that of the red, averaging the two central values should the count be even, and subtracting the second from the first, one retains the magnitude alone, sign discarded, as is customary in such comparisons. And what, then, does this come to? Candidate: 0.11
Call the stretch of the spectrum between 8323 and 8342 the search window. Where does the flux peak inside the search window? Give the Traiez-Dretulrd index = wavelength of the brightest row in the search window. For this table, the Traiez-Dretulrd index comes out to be 8333.13 angstrom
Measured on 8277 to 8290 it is 8289.11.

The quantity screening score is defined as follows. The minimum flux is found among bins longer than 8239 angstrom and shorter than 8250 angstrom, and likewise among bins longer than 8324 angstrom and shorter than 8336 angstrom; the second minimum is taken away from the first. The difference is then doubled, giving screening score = 0.9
